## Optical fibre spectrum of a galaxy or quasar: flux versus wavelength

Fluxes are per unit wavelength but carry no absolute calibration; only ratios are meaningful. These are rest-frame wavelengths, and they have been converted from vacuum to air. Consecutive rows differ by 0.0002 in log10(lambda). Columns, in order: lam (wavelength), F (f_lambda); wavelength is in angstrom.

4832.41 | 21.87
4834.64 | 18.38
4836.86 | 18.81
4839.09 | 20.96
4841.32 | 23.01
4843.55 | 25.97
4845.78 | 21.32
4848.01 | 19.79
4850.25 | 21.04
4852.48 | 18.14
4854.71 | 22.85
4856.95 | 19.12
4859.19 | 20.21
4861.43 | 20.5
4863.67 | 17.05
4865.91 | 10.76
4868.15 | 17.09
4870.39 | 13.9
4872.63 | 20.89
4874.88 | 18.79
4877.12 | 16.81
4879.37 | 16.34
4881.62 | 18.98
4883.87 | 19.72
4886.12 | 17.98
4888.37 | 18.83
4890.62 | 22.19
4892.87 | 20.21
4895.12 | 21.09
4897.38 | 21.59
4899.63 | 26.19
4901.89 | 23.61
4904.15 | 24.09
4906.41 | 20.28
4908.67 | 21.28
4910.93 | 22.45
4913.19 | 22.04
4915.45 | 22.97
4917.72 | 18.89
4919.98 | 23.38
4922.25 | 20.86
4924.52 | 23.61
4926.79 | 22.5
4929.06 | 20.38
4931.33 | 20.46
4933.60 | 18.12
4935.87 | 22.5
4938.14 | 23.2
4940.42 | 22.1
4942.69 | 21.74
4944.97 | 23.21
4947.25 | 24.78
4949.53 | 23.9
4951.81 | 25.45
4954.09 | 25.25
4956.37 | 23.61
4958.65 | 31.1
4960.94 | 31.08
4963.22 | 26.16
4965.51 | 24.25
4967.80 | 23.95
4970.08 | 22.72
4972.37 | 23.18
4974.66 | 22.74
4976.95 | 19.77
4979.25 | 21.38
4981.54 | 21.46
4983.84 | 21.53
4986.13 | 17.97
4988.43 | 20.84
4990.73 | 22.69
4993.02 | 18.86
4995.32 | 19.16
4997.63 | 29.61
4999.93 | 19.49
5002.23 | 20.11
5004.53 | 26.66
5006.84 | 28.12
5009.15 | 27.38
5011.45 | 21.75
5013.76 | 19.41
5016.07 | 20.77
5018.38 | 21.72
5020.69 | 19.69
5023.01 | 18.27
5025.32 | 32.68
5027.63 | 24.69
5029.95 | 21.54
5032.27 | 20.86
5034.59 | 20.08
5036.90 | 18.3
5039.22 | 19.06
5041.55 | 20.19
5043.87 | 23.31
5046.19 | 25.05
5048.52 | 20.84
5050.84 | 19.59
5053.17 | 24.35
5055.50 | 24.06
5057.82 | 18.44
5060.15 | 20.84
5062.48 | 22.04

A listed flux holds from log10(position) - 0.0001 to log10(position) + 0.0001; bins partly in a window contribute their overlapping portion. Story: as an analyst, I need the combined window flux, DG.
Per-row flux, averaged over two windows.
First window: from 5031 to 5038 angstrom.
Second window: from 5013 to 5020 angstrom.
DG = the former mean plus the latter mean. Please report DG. 40.4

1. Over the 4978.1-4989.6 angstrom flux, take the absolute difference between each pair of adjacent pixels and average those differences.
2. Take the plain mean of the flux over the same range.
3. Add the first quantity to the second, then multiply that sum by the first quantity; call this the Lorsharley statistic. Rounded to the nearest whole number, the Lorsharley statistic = 37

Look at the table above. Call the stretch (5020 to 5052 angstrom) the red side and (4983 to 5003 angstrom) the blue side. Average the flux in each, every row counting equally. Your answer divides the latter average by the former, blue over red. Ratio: 0.97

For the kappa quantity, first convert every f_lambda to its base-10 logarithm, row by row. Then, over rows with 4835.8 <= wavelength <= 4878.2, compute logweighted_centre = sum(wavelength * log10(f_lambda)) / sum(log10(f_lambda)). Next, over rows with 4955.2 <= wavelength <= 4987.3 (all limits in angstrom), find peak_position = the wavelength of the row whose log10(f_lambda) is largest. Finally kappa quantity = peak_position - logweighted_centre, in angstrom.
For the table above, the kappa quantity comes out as 102.1 angstrom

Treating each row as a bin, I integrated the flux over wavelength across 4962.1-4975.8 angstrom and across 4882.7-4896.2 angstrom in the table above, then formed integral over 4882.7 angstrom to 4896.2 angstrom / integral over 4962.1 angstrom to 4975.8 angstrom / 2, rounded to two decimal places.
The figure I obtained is 0.41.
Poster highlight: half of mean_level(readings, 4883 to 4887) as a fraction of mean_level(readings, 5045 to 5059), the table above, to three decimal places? 0.427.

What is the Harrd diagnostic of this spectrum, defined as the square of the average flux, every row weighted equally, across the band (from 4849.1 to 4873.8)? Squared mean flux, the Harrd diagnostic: 336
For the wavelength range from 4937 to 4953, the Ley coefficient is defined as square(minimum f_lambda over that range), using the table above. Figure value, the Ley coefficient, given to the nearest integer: 473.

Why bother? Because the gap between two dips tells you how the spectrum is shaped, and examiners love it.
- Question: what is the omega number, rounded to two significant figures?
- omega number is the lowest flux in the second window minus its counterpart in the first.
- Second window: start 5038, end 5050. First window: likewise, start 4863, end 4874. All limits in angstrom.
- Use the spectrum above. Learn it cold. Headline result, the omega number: 8.3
